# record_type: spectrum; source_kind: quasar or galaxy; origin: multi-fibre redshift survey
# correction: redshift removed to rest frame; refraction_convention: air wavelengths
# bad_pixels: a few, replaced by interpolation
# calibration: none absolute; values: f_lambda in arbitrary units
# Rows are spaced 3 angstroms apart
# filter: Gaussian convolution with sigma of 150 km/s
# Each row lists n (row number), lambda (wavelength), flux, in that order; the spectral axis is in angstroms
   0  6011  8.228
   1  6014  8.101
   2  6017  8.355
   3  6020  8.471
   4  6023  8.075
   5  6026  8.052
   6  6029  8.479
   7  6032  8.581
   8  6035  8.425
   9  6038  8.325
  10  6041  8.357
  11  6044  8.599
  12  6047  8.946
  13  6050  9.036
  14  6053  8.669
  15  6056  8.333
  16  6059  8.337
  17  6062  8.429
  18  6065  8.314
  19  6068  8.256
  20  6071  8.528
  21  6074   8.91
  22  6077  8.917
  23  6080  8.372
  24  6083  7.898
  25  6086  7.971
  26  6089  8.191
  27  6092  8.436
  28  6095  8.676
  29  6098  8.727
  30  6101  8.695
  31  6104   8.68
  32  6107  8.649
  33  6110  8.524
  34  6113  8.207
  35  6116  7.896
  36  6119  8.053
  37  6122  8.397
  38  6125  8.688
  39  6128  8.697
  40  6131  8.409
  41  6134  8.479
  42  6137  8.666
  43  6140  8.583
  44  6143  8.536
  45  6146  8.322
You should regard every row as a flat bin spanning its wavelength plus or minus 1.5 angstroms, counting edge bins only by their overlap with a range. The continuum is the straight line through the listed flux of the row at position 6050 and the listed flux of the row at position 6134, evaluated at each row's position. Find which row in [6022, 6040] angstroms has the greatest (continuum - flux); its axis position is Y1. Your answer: 6026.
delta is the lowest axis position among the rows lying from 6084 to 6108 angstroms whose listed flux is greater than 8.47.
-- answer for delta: 6095 angstroms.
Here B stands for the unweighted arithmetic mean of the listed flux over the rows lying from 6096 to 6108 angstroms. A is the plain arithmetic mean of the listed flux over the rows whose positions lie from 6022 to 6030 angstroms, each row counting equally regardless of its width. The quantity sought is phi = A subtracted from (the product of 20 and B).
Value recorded 166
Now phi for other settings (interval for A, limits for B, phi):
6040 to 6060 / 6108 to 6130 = 158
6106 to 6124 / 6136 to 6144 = 164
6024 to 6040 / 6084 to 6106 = 161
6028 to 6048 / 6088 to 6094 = 158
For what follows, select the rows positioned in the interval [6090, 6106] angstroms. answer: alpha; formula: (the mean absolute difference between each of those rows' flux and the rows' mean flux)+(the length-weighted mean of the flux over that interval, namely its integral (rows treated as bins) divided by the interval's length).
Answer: 8.71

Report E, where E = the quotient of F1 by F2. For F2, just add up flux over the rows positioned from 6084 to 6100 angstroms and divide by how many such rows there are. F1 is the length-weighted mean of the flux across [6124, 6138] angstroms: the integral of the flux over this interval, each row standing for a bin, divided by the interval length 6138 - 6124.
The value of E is 1.02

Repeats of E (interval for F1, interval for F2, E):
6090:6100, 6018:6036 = 1.03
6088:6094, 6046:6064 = 0.97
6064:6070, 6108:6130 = 0.99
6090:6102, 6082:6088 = 1.09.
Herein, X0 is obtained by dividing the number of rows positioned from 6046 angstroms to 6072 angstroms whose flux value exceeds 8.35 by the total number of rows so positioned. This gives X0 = 0.56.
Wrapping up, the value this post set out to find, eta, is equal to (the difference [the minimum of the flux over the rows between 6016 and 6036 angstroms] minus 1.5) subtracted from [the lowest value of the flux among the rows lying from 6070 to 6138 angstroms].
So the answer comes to 1.3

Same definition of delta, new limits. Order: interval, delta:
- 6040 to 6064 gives 6044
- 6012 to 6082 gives 6020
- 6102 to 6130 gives 6104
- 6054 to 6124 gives 6071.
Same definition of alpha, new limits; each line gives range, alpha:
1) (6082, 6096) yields 8.49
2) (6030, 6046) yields 8.58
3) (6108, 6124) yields 8.44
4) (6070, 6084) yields 8.86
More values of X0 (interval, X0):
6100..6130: 0.70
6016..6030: 0.60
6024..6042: 0.67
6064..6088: 0.50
